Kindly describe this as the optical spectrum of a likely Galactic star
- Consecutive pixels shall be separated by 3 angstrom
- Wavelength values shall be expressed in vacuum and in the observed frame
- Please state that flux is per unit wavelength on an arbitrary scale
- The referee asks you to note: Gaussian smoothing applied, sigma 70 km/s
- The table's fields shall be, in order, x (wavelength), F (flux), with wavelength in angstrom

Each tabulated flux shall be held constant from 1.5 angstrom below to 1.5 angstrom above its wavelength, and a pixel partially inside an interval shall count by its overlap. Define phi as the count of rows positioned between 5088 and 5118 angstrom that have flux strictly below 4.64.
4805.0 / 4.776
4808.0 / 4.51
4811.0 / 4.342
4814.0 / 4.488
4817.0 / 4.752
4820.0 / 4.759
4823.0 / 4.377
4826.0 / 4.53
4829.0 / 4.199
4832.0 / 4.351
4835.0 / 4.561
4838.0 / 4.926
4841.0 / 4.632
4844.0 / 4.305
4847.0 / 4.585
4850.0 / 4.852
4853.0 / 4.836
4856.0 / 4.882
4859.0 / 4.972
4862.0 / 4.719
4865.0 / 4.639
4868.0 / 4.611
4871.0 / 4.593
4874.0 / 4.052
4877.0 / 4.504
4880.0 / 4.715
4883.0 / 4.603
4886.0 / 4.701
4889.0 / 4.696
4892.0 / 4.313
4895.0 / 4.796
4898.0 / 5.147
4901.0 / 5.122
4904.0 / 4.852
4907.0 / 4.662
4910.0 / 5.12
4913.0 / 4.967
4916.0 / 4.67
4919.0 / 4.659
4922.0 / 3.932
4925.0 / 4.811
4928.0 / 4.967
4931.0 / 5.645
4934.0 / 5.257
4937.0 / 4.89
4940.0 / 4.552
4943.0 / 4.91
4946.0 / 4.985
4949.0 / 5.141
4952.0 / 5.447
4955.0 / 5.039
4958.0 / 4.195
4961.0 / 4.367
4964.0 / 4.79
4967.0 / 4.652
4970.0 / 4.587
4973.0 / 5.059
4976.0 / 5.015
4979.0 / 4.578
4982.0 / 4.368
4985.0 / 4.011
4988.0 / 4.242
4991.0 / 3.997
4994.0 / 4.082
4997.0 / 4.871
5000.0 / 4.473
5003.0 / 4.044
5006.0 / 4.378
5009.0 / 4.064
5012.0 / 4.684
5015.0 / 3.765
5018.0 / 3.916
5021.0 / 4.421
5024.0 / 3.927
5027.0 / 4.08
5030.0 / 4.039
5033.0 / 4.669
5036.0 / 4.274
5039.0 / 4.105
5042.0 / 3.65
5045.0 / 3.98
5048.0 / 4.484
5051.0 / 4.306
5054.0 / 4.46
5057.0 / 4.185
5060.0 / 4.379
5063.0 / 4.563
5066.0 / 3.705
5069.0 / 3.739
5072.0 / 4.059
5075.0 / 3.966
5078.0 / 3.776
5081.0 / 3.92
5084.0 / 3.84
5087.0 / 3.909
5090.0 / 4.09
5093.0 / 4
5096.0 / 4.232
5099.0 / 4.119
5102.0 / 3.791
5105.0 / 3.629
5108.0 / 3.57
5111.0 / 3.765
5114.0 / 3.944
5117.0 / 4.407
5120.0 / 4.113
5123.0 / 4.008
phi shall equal 10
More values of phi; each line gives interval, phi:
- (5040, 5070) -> 10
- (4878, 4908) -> 2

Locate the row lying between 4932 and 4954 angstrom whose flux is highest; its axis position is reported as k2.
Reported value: 4952.0 angstrom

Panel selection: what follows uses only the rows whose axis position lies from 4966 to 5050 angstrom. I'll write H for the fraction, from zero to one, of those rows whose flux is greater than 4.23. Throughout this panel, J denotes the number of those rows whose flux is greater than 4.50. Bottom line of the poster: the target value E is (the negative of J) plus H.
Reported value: -7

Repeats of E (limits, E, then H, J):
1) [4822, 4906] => -21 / 0.93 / 22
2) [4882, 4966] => -23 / 0.93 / 24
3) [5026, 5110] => -2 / 0.29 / 2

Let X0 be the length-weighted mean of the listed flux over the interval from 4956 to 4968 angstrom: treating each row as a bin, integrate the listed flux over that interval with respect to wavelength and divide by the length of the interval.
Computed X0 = 4.5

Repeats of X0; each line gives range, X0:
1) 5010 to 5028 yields 4.1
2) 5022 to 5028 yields 4.0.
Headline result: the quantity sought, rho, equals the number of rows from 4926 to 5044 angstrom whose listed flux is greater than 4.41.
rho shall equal 21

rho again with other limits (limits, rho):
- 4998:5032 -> 3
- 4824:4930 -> 29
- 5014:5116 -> 5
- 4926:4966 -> 11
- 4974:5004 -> 4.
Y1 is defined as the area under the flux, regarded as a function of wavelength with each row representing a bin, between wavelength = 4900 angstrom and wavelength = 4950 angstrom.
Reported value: 244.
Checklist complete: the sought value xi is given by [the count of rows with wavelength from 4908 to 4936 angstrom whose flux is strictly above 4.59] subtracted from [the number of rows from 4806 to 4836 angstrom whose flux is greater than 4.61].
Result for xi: -6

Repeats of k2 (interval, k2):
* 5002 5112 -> 5012.0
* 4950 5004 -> 4952.0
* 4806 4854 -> 4838.0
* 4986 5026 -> 4997.0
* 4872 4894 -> 4880.0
